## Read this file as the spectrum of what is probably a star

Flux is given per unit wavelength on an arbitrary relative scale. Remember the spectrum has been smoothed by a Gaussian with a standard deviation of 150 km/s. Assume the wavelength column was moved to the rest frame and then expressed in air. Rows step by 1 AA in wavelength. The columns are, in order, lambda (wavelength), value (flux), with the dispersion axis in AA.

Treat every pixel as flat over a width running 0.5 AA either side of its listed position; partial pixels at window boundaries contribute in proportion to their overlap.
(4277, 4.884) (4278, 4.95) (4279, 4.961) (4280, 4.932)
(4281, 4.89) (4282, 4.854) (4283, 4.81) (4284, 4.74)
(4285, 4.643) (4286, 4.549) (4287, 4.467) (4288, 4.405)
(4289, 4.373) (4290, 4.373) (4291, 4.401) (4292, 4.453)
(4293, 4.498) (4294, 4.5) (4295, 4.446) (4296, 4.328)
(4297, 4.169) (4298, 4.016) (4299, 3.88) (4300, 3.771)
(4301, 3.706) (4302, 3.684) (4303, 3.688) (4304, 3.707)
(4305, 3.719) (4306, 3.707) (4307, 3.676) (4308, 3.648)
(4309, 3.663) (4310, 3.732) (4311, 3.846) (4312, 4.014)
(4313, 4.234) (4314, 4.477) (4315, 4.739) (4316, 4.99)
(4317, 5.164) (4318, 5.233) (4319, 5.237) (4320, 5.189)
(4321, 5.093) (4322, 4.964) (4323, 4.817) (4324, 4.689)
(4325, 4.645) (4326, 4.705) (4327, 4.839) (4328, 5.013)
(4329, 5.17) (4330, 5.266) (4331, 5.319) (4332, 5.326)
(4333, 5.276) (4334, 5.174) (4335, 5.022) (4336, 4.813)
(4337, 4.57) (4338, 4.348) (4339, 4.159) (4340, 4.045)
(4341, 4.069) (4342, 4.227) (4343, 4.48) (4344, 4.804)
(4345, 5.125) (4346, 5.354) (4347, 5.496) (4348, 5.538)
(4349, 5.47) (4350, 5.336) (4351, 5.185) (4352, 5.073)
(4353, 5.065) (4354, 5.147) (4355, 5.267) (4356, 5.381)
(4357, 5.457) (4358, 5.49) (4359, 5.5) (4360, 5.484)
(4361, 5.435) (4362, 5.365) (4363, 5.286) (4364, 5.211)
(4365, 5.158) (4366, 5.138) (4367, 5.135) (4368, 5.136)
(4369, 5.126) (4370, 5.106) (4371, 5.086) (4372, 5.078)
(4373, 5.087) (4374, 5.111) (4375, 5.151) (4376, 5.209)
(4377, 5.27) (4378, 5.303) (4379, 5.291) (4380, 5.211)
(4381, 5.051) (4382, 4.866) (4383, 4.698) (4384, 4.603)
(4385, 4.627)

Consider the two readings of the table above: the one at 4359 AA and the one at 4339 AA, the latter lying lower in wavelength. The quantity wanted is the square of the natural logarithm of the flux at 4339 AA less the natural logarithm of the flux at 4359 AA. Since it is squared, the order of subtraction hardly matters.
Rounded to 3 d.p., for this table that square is 0.078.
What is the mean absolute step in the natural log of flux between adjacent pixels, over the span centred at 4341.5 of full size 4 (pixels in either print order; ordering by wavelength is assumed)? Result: 0.034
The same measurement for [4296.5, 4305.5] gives 0.017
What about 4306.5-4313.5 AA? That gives 0.026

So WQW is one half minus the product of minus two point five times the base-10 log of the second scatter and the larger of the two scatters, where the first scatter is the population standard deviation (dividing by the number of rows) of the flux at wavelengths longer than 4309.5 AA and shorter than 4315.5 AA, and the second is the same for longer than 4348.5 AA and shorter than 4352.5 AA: -0.224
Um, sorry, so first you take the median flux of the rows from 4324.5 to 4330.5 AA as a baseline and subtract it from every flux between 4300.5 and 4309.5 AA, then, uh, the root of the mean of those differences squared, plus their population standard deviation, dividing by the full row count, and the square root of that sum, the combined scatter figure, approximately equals 1.12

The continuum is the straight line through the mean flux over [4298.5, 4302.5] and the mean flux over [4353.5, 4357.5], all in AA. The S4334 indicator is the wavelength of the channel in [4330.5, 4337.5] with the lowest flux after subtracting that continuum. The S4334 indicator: 4337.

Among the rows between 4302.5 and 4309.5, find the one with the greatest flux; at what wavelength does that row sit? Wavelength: 4305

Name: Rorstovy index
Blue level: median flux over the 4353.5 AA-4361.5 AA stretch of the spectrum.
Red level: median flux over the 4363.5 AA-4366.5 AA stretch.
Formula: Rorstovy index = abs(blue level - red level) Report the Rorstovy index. 0.288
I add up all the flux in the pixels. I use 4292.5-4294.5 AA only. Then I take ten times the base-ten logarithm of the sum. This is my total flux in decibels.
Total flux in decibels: 9.5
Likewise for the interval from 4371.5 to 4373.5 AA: 10.1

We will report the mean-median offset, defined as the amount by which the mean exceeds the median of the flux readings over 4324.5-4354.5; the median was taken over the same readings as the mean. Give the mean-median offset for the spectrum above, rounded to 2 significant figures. -0.13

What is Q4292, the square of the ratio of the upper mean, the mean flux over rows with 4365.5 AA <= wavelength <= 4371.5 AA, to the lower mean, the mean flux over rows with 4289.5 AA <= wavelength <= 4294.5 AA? 1.3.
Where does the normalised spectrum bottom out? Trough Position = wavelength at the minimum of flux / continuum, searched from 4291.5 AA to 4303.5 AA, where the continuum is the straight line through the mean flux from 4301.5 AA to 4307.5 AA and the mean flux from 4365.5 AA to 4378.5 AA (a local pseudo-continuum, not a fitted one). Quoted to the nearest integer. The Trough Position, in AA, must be 4303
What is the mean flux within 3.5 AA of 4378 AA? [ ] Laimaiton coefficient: 5.21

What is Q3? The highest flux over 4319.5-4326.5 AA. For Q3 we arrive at 5.189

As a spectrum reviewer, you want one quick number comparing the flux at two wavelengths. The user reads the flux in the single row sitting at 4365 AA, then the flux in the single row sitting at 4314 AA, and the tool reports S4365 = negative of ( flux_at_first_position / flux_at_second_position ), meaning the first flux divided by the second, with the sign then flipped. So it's -1.15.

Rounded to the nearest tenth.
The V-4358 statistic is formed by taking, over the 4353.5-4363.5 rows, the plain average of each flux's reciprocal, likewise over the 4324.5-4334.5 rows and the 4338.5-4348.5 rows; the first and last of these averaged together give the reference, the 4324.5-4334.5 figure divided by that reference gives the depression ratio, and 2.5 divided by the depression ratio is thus 2.5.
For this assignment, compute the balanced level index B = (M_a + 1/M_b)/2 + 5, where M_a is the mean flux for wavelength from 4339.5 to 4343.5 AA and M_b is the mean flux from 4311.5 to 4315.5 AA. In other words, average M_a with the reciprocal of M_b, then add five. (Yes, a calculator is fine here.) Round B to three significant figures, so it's 7.22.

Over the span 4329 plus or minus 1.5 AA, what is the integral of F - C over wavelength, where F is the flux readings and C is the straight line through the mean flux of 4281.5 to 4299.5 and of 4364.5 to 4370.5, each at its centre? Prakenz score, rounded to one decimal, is 1.1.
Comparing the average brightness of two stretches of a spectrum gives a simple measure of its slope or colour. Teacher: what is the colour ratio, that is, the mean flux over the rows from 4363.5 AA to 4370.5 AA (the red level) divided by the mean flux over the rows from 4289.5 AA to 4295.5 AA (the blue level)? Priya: 1.16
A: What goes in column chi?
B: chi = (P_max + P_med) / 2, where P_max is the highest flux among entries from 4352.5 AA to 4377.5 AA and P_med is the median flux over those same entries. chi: 5.33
